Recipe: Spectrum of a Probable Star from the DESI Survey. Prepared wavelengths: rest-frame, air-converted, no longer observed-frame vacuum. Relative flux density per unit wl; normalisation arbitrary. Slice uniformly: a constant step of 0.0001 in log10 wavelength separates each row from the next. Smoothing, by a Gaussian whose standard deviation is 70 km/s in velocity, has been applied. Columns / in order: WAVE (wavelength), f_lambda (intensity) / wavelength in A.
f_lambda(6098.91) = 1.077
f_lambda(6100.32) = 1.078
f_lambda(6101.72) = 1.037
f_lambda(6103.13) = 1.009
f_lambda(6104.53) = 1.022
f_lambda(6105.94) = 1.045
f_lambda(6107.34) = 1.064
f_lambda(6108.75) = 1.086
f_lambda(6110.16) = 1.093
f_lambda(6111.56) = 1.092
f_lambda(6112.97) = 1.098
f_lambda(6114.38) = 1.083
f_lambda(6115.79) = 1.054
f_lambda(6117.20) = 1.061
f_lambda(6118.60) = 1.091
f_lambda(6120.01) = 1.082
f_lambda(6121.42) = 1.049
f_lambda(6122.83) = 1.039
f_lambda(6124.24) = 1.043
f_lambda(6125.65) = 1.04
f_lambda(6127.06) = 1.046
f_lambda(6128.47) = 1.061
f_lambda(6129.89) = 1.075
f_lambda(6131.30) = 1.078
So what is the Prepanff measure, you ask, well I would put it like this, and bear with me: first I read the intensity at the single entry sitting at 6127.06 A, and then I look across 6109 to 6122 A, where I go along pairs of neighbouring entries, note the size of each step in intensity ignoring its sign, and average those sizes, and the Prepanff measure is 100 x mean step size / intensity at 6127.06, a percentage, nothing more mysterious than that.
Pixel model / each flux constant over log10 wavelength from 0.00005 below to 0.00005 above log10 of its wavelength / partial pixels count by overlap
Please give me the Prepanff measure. 1.6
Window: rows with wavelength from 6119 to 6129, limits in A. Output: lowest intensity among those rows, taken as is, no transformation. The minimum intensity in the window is 1.039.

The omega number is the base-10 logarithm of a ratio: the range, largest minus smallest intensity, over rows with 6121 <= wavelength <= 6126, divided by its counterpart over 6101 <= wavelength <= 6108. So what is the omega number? -0.74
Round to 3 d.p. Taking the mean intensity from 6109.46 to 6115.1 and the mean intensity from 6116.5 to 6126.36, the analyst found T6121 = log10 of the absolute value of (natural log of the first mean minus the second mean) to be -0.013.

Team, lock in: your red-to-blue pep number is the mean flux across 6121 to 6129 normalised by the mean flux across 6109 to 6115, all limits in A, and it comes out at 0.96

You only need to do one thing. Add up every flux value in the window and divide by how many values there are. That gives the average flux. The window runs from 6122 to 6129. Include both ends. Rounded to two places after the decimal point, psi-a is 1.05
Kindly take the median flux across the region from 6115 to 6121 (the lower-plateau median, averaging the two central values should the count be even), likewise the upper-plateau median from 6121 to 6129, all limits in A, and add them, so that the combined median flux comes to 2.12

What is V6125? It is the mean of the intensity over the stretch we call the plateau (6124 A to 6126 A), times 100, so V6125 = 104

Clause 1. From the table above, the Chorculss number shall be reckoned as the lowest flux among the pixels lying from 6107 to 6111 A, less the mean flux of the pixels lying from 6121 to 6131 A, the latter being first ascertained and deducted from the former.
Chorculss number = 0.01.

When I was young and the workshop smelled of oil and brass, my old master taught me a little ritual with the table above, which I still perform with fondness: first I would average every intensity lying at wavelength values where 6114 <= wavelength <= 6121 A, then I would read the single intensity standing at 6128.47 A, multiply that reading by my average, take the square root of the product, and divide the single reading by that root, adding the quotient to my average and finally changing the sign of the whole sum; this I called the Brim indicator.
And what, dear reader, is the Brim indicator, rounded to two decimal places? -2.07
